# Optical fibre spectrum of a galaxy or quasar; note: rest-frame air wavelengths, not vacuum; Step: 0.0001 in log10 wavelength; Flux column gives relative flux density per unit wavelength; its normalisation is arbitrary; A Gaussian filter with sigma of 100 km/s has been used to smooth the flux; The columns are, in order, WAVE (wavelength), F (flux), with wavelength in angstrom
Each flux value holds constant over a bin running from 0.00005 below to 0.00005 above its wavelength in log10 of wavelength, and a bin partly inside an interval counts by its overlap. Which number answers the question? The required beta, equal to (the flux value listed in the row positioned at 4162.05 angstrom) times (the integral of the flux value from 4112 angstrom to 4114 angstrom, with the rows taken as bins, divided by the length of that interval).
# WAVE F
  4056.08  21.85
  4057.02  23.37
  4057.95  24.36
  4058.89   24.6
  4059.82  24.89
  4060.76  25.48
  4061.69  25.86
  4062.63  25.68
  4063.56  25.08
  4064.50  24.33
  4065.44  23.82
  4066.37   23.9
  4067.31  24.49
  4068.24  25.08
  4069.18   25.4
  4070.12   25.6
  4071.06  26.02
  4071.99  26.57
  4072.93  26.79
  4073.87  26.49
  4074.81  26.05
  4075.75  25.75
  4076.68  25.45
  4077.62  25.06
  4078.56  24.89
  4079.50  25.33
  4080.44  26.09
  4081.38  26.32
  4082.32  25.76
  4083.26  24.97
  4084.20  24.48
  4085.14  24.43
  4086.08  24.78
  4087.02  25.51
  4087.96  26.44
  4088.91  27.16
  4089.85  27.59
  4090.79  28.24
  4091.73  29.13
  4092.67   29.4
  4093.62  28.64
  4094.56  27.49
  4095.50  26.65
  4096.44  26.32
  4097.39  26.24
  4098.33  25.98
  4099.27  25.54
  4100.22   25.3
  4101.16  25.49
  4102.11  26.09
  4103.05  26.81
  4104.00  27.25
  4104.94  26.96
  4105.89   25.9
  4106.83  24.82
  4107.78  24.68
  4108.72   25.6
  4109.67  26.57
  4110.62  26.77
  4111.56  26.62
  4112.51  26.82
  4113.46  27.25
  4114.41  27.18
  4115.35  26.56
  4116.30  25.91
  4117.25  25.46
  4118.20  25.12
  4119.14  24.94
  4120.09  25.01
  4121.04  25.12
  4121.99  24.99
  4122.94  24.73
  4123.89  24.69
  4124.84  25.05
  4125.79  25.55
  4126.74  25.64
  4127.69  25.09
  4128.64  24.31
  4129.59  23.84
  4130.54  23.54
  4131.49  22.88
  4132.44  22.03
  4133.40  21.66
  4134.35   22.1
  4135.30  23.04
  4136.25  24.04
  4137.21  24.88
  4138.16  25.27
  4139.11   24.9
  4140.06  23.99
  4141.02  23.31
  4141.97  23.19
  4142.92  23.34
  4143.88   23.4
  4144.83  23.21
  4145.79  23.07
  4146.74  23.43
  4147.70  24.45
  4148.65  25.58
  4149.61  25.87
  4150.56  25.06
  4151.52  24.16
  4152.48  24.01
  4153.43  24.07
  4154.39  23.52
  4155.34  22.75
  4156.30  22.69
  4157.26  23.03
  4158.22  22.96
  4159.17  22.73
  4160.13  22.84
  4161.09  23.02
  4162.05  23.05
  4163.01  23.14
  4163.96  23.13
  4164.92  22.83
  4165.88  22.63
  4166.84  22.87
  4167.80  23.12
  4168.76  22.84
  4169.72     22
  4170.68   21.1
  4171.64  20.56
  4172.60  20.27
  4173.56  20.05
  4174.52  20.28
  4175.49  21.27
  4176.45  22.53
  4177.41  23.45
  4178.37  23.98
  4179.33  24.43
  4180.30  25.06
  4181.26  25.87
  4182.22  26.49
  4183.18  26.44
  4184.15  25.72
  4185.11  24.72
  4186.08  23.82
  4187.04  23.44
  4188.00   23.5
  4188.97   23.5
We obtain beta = 620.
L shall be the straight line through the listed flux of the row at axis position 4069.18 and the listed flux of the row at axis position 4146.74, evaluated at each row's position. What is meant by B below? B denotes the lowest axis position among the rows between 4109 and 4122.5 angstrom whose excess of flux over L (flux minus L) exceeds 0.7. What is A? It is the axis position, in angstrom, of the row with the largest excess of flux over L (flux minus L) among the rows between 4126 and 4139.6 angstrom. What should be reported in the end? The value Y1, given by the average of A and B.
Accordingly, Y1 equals 4118.2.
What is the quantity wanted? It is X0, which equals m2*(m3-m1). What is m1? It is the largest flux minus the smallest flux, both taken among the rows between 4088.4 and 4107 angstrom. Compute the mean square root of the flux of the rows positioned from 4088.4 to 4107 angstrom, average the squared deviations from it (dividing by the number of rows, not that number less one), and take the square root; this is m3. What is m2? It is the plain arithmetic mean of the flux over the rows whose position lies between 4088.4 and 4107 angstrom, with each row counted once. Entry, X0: -120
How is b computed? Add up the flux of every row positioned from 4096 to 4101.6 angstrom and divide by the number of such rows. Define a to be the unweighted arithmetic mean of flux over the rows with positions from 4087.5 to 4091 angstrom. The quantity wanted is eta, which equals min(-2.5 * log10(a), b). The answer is -3.59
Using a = 27.4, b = 25.8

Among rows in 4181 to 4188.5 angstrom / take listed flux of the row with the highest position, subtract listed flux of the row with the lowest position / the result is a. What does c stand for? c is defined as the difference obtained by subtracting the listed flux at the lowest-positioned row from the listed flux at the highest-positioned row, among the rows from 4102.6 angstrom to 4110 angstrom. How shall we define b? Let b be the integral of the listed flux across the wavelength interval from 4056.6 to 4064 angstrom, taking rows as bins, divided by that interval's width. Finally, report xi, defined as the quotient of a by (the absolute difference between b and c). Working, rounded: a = -2.4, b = 24.9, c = 0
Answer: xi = -0.09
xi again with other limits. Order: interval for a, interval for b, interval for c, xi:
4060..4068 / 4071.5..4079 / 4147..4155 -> -0.04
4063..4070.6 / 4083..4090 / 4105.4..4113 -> 0.02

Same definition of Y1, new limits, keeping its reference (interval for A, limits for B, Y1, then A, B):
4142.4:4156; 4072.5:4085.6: 4111.3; 4149.61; 4072.93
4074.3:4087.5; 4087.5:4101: 4084.7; 4081.38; 4087.96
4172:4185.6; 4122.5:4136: 4153.5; 4182.22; 4124.84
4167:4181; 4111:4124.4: 4145.9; 4180.30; 4111.56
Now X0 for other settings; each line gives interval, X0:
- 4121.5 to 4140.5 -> -93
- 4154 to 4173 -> -71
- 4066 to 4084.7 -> -72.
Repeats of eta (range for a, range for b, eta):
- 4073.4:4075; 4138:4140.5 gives -3.55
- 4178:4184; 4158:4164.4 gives -3.51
